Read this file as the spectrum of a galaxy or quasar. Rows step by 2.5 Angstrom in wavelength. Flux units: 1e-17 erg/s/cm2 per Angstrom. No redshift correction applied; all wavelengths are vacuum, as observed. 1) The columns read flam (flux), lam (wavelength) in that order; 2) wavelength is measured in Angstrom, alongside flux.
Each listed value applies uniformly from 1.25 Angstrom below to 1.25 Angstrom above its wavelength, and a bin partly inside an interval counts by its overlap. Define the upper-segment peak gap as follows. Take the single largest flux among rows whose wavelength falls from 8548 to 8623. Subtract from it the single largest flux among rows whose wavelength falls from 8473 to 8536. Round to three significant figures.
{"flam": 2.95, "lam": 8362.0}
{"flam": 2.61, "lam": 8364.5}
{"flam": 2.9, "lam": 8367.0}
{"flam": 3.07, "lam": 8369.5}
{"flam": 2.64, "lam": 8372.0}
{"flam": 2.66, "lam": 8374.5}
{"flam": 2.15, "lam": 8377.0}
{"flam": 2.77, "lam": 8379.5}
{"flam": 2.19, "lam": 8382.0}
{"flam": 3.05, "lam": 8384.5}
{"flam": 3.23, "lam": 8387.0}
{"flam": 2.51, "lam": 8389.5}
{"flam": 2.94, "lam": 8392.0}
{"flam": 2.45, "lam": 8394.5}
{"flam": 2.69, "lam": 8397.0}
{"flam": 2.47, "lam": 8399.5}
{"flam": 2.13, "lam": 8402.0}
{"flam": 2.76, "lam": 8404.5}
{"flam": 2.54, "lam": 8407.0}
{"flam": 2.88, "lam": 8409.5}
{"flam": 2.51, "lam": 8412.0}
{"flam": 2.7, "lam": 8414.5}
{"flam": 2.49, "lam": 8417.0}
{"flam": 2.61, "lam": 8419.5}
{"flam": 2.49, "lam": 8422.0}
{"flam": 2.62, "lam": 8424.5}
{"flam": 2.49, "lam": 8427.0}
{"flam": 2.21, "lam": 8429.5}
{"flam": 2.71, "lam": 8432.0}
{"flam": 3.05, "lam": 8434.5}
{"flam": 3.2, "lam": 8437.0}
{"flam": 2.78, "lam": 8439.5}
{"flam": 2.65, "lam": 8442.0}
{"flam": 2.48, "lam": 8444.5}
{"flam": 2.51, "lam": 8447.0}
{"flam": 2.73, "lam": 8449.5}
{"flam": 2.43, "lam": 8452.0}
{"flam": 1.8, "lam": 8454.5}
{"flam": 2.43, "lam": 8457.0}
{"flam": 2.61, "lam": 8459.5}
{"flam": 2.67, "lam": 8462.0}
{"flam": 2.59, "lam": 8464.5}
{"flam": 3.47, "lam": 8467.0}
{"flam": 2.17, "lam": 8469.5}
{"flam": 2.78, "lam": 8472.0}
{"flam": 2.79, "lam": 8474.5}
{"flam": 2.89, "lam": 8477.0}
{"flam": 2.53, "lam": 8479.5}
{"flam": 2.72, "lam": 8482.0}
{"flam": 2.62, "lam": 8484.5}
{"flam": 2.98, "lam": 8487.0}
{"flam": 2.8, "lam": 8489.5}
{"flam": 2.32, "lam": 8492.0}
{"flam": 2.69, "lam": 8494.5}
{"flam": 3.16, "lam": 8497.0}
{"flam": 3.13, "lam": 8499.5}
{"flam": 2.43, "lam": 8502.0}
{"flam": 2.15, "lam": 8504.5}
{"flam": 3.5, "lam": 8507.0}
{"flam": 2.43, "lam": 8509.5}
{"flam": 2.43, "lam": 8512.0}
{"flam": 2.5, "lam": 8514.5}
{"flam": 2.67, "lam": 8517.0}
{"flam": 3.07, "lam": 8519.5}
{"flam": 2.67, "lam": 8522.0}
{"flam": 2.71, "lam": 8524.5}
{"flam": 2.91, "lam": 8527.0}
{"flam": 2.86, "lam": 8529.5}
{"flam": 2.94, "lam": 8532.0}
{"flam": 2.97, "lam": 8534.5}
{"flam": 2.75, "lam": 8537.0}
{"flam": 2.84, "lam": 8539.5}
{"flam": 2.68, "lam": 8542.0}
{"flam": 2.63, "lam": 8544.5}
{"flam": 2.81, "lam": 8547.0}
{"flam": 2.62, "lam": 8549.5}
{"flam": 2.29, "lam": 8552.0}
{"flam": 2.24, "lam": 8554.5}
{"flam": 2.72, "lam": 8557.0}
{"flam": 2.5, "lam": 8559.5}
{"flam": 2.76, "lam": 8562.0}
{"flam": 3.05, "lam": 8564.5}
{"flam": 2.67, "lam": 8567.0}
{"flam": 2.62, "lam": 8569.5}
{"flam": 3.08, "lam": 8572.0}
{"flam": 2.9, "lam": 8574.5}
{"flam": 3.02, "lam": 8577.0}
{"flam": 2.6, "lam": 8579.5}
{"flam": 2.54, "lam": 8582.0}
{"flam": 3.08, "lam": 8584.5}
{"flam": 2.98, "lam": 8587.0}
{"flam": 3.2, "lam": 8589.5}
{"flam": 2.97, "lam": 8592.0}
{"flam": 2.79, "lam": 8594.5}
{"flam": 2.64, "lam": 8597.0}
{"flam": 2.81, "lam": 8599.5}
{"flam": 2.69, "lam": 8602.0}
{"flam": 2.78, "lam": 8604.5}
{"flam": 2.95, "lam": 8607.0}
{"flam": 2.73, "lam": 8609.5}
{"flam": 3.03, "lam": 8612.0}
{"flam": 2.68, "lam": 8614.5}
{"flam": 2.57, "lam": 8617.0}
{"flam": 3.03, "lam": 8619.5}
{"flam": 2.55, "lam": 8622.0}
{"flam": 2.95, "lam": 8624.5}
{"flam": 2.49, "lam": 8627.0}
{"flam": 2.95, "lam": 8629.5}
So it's -0.300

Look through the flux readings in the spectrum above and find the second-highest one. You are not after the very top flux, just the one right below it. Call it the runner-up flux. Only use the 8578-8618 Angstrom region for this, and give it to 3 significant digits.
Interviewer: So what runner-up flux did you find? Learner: 3.08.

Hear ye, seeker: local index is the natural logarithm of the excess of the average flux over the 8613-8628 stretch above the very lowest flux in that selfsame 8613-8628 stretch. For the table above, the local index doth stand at -1.5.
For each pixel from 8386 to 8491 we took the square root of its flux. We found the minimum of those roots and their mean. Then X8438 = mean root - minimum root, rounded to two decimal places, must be 0.28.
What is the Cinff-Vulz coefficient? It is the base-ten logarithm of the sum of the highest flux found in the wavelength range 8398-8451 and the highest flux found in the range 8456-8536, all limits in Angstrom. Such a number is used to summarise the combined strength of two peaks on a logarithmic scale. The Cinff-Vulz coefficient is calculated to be 0.83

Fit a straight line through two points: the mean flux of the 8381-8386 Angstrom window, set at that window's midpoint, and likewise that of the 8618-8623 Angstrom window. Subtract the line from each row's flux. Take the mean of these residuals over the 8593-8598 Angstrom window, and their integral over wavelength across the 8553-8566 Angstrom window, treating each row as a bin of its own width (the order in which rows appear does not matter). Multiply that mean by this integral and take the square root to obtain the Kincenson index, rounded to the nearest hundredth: 0.26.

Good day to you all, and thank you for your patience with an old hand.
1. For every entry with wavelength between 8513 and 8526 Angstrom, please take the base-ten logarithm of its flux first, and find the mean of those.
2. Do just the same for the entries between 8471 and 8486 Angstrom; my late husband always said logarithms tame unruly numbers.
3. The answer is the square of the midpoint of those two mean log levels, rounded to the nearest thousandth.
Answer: 0.189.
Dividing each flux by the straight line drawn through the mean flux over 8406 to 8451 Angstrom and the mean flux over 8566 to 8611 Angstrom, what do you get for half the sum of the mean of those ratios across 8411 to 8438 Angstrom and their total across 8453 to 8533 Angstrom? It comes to 16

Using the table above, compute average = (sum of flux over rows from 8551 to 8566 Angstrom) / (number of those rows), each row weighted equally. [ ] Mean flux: 2.6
